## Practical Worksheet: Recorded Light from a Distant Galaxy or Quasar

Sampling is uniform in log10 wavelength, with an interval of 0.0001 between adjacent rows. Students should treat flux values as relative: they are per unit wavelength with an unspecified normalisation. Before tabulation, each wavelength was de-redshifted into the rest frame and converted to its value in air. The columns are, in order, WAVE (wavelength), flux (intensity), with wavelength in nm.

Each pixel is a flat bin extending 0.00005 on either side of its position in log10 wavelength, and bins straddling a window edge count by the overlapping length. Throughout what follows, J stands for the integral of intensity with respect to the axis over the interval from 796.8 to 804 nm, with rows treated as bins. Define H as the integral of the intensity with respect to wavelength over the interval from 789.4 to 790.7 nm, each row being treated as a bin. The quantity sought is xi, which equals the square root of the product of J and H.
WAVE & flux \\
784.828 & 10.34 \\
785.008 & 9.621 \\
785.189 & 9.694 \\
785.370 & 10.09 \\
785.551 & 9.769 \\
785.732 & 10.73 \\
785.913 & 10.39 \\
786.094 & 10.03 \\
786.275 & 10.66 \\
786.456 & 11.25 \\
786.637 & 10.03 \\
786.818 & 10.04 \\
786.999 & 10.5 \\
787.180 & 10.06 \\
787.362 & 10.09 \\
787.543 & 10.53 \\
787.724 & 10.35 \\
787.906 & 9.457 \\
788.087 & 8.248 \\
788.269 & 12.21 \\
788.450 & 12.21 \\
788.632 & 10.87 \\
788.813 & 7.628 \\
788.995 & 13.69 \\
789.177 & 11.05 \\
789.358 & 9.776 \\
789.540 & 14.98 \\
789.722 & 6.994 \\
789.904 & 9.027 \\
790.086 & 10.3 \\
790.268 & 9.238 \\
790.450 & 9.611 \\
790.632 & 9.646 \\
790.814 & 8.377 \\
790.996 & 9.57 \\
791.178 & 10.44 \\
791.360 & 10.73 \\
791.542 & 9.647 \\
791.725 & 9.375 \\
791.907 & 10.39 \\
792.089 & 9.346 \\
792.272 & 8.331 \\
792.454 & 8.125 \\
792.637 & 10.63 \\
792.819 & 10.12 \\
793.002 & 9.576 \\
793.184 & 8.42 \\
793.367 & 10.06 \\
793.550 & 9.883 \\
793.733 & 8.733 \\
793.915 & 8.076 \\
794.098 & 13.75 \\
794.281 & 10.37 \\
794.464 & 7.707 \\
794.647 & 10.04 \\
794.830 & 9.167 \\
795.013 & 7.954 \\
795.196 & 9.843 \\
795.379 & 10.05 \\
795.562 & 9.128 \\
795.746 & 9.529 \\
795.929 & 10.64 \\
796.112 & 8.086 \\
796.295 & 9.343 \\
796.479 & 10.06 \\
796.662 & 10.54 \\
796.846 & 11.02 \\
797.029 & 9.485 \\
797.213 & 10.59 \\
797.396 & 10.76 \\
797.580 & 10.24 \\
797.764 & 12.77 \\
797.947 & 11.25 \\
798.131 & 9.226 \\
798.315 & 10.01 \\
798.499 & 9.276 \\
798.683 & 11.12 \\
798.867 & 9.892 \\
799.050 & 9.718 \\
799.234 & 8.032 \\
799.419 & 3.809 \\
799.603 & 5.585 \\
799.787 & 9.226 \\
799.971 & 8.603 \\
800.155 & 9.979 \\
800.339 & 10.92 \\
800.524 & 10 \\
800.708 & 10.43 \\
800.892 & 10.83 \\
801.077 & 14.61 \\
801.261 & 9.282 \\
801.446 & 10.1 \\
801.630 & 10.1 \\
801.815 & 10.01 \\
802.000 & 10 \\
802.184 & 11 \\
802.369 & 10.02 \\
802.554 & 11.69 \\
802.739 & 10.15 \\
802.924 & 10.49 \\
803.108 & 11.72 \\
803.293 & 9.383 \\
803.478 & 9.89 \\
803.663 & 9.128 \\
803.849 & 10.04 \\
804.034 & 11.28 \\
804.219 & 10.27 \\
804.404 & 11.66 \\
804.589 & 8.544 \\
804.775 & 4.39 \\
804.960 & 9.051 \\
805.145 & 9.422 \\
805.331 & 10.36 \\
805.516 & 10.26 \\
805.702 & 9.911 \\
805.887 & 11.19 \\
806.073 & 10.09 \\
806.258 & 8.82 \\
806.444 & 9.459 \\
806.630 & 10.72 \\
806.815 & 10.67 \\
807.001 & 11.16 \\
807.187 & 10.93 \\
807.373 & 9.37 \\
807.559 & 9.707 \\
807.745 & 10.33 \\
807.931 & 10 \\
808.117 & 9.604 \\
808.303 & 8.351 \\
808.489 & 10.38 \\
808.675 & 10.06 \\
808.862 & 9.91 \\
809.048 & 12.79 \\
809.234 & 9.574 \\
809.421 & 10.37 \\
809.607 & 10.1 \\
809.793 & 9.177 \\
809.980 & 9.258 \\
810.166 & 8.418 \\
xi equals 31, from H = 13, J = 72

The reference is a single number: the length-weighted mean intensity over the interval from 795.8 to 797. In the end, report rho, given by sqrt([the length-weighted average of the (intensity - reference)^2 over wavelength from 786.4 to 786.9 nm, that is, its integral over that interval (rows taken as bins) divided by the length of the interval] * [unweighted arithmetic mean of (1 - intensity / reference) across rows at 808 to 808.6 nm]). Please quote 0.16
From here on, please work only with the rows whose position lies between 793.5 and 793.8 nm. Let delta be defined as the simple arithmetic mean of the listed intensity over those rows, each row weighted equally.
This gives 9.3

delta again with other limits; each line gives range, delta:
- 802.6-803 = 10.3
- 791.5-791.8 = 9.5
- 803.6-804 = 9.6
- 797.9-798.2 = 10.2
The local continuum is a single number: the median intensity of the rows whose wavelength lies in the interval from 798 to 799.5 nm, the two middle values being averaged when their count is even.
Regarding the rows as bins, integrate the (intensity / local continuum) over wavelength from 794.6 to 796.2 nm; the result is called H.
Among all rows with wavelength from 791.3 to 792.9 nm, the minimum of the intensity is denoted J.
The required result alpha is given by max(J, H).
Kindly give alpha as 8.1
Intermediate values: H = 1.58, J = 8.125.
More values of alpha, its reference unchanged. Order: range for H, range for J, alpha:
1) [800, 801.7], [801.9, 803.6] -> 9.4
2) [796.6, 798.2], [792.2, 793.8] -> 8.1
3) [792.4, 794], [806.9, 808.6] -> 8.4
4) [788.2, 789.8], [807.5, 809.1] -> 8.4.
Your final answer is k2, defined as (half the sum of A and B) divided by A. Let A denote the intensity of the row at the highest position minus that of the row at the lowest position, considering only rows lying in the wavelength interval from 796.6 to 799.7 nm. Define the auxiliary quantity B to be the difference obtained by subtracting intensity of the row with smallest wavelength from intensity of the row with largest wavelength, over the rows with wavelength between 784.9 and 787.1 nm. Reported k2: 0.41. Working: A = -5.0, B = 0.9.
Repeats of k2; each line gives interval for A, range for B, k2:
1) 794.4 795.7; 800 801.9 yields 0.51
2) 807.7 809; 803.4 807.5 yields 1.12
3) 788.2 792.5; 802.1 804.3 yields 0.59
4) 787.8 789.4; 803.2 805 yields -0.02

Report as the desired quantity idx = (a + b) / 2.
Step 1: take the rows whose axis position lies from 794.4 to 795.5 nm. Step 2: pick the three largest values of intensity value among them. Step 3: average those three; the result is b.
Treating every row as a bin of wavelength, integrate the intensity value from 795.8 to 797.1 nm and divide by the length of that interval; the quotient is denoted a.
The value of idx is 9.93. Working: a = 9.9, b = 10.0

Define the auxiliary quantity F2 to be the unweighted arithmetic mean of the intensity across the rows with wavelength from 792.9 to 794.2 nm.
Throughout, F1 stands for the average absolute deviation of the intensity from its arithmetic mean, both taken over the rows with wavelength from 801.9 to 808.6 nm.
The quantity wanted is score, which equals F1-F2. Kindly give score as -9.0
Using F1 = 0.82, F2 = 9.8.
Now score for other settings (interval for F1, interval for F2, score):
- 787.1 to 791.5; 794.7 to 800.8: -8.3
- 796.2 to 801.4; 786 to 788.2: -8.9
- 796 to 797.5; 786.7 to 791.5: -9.5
